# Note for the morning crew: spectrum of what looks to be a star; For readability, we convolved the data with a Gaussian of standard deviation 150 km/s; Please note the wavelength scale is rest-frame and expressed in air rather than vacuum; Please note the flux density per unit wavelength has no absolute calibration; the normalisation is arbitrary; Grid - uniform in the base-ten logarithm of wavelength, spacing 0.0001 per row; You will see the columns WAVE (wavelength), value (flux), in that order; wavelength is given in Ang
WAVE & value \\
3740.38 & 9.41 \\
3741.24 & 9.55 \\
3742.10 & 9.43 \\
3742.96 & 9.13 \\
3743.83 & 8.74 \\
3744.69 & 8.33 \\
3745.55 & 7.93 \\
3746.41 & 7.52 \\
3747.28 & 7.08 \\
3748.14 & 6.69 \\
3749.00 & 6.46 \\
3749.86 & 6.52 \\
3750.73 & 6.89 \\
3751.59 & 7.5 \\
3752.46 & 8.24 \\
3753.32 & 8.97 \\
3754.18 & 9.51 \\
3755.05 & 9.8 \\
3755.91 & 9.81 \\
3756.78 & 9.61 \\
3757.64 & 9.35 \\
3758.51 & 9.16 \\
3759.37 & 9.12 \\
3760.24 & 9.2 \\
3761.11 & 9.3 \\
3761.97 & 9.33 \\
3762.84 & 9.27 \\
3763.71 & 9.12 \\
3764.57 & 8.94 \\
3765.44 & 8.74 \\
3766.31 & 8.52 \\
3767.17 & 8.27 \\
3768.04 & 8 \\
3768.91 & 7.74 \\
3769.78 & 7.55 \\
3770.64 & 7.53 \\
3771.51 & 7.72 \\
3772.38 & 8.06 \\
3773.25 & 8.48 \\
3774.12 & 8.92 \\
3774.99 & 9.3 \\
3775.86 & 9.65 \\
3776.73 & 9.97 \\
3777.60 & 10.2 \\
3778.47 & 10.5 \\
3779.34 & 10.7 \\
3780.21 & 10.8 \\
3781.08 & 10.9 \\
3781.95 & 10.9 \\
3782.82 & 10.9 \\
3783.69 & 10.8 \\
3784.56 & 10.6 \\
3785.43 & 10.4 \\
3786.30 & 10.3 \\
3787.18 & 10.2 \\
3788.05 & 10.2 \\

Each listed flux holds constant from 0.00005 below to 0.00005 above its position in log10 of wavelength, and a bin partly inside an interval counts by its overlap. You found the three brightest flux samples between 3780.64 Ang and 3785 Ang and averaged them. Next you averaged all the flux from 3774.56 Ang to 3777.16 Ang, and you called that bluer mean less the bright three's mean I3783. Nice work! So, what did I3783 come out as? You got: -1.3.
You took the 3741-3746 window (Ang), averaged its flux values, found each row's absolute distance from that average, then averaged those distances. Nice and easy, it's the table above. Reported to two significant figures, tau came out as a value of 0.52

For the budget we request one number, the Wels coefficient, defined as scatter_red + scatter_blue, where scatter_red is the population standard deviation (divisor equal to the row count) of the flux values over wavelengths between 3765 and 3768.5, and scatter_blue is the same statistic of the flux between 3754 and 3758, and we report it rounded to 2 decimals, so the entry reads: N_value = 0.45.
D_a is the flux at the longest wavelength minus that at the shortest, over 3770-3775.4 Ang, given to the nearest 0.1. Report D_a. 1.8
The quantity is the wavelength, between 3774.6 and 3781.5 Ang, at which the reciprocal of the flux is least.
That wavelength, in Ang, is 3781.08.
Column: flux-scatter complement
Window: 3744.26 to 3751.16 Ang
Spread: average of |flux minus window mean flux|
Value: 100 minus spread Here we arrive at 99.4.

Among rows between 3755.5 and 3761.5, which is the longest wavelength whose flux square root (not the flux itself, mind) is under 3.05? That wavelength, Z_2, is 3761.11 Ang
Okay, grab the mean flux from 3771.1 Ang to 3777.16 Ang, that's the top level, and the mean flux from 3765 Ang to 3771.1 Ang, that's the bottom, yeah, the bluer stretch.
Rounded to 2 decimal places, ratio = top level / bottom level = 1.10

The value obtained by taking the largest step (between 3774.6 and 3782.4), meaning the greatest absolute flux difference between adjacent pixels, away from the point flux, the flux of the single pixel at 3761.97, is 9.0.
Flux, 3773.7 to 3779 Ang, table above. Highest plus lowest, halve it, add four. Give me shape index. 13.7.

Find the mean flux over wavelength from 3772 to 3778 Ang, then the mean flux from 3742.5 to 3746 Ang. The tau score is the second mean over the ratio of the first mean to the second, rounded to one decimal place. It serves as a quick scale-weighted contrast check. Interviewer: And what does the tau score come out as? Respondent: 7.9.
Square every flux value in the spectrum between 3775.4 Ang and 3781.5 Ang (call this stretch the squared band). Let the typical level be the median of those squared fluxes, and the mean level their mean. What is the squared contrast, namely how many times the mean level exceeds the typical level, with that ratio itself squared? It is 0.96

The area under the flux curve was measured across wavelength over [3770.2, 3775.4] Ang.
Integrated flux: 43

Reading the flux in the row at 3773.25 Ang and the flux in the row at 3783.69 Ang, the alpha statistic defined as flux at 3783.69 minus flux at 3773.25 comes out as 2.3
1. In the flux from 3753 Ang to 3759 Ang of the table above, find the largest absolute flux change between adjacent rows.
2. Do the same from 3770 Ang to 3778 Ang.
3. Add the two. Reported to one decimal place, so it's 1.0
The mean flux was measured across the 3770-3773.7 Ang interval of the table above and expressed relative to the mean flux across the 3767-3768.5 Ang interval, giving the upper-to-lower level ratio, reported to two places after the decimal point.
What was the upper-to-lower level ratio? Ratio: 0.98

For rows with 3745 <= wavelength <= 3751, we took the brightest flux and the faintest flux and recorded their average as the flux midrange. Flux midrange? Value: 7.2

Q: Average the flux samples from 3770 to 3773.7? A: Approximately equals 7.9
